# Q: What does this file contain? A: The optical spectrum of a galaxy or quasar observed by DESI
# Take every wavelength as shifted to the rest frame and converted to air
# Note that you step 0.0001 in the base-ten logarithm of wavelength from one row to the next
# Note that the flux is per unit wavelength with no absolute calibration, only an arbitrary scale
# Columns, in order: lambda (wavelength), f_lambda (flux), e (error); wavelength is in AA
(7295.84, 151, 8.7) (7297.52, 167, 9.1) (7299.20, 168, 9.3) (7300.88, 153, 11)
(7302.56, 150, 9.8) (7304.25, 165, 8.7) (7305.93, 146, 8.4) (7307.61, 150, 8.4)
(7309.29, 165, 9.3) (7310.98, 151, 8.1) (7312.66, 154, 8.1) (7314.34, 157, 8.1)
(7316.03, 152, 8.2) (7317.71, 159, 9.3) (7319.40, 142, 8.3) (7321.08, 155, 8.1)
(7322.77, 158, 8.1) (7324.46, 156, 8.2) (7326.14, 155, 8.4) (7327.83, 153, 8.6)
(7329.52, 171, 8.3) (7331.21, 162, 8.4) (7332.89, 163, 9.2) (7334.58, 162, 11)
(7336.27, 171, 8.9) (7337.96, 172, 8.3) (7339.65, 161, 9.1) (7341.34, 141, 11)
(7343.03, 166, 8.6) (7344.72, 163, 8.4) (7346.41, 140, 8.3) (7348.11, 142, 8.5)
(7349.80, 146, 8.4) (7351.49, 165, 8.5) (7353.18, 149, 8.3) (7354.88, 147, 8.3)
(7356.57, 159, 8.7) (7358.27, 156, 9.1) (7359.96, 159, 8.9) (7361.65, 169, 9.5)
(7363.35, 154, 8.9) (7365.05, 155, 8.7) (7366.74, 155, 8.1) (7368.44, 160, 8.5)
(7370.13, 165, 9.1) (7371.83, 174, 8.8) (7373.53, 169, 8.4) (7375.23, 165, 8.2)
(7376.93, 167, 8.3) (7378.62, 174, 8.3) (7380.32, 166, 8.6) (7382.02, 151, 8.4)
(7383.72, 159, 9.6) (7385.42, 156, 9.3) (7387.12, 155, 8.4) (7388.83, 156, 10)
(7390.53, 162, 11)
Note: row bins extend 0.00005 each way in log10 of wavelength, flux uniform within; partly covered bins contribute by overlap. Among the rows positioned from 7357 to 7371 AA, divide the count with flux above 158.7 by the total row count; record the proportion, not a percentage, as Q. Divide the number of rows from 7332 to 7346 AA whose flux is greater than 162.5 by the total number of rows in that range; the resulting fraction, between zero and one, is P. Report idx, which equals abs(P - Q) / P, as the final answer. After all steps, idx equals 0.2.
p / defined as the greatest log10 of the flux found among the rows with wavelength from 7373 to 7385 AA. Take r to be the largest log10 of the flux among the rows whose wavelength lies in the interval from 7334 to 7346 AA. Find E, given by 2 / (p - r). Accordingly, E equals 398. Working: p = 2.24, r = 2.24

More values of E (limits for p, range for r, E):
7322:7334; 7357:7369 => 391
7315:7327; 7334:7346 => -59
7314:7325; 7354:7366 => -76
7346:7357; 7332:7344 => -111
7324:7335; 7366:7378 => -265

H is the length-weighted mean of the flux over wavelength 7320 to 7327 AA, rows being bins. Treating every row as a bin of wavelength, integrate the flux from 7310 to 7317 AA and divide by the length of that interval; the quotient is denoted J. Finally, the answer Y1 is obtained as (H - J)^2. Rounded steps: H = 156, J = 154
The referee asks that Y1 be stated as 3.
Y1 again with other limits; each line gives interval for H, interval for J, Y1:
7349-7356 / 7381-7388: 10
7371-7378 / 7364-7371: 105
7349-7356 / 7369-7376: 250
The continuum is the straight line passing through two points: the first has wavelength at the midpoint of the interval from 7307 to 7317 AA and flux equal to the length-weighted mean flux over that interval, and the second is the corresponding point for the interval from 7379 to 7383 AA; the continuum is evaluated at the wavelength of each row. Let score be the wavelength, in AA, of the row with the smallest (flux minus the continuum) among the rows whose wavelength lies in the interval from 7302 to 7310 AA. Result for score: 7305.93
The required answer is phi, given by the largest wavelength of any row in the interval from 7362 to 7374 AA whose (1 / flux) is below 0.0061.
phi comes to 7373.53 AA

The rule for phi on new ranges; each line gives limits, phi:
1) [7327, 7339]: 7337.96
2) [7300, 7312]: 7309.29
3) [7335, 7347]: 7343.03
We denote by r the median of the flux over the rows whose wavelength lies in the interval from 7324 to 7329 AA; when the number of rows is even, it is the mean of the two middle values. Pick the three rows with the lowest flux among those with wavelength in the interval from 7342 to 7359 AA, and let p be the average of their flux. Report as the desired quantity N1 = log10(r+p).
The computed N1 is 2.47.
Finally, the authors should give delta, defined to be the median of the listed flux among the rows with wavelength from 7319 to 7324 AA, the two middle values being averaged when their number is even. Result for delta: 155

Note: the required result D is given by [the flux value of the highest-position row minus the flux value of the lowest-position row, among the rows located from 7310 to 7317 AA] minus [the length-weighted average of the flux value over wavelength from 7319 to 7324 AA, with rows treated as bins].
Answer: -152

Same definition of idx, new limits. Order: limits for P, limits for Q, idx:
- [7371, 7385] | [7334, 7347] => 0.0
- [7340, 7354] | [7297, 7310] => 0.3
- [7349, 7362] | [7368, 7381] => 3.0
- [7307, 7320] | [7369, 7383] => 6.0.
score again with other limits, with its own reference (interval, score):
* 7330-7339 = 7334.58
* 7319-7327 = 7319.40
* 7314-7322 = 7319.40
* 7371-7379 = 7375.23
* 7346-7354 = 7346.41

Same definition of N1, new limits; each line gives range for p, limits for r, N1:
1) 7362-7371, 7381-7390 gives 2.49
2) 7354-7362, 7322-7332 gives 2.49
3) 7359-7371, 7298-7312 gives 2.49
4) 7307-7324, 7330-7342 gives 2.49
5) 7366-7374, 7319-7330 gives 2.50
